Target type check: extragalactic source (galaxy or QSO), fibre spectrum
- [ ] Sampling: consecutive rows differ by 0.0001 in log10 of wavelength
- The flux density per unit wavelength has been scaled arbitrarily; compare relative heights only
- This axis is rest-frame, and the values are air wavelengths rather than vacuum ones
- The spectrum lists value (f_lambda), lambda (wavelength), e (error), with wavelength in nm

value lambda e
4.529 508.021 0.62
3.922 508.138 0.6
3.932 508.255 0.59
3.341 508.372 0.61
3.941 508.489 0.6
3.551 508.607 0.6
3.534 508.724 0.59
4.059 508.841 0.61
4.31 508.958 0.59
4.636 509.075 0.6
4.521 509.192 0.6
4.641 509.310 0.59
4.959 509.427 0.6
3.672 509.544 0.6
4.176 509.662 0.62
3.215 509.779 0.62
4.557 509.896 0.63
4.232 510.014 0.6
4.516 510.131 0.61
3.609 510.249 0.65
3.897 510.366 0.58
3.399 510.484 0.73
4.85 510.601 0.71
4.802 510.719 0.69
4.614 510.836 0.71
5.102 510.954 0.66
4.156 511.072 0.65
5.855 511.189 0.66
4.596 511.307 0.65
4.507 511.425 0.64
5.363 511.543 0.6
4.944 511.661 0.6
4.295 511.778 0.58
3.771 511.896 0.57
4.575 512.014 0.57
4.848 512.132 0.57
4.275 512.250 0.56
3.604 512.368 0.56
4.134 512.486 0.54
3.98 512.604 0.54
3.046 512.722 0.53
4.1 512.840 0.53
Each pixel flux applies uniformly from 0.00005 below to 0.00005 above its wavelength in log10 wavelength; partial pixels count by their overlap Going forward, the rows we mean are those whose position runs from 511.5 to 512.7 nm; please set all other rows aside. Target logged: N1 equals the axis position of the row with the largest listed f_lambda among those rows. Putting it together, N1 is 511.543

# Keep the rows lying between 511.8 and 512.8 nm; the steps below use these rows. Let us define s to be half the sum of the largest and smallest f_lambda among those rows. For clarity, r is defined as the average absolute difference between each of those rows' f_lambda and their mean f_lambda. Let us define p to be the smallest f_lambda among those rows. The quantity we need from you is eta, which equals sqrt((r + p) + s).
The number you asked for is 2.72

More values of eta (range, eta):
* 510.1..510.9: 2.84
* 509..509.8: 2.79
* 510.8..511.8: 3.10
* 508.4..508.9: 2.75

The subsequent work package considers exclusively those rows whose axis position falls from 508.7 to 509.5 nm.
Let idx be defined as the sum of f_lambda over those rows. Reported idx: 30.7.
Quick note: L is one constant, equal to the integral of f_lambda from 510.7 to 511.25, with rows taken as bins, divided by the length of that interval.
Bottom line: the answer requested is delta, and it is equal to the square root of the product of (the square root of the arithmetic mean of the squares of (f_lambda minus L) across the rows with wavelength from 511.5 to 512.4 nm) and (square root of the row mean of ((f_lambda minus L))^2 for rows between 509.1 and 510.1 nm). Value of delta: 0.78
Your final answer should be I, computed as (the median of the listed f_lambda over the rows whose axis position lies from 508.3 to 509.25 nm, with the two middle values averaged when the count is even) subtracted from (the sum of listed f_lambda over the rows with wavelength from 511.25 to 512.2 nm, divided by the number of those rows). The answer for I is 0.6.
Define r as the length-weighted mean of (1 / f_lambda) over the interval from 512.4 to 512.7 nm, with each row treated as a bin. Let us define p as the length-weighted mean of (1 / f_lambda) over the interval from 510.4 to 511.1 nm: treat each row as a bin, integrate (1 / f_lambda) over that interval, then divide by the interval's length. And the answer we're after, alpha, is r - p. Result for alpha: 0.03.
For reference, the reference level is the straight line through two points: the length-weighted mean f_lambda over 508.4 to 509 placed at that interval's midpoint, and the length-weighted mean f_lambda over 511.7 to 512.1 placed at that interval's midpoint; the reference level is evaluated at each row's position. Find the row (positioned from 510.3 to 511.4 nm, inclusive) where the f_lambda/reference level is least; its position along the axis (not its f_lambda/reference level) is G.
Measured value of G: 510.484 nm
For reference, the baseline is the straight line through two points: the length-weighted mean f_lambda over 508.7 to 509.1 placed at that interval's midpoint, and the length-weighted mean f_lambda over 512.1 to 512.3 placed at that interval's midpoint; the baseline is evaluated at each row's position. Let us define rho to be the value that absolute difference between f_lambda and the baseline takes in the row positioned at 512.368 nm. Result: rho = 0.95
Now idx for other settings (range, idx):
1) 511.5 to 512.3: 32.1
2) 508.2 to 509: 26.7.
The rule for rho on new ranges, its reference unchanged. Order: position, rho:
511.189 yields 1.44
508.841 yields 0.08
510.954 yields 0.71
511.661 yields 0.47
